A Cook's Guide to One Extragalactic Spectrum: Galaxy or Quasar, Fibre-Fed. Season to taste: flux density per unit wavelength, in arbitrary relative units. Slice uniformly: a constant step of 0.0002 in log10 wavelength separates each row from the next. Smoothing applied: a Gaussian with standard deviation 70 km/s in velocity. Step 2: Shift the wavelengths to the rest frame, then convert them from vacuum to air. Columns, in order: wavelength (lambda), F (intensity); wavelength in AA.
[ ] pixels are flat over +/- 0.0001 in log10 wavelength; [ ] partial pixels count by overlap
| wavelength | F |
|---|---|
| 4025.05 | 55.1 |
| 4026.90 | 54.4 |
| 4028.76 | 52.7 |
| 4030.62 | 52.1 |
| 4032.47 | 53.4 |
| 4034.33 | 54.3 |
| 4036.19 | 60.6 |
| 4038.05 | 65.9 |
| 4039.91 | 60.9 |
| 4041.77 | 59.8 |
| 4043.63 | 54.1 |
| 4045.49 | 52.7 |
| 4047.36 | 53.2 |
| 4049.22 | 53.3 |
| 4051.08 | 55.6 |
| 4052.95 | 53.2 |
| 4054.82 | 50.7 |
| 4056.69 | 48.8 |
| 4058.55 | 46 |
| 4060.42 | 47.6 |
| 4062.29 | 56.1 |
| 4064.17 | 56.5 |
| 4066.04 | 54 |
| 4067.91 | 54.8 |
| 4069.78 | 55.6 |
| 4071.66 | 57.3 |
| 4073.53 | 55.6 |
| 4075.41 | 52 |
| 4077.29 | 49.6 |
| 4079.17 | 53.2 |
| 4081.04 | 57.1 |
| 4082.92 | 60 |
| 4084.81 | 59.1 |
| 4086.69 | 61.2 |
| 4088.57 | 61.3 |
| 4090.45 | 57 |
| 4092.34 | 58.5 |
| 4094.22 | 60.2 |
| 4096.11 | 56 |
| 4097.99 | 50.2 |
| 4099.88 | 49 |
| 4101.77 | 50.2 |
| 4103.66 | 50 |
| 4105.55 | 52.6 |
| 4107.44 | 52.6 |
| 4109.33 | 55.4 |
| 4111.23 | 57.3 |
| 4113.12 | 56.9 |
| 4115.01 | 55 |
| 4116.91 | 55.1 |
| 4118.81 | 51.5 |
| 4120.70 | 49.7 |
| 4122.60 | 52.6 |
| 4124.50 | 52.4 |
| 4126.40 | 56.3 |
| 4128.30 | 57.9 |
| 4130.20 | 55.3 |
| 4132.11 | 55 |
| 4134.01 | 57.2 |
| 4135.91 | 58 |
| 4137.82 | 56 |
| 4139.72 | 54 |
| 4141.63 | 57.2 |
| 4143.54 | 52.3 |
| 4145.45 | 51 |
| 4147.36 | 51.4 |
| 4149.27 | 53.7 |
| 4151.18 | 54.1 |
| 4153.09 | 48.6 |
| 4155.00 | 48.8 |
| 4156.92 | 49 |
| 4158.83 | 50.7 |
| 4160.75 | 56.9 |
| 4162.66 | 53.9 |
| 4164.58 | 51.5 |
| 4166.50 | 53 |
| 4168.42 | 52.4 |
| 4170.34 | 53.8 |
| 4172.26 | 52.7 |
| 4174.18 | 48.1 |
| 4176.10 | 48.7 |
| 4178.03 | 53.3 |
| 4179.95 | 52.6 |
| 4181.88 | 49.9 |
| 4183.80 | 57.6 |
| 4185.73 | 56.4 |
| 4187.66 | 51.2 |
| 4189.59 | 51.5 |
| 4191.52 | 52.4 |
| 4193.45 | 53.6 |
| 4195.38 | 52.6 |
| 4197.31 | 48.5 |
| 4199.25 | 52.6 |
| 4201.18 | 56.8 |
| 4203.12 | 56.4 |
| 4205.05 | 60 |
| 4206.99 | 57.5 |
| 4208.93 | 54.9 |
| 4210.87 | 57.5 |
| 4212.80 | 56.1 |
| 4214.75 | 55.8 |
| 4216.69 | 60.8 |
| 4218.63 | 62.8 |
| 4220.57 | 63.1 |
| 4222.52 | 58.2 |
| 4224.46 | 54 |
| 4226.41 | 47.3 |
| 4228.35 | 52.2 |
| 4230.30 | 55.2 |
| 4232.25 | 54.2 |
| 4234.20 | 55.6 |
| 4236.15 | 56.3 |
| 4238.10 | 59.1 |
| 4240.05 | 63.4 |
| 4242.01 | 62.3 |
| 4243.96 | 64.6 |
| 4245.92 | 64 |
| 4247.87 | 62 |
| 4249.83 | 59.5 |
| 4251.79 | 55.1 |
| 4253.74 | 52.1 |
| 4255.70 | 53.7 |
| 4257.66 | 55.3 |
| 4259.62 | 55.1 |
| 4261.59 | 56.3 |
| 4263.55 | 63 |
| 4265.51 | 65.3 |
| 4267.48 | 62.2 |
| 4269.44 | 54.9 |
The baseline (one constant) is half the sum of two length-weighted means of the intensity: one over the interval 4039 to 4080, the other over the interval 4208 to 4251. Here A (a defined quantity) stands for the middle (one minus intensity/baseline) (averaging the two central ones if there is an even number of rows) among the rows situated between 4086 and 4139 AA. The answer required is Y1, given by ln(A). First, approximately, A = 0.010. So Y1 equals -4.64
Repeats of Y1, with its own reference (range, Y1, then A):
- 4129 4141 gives -5.45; 0.004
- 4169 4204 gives -2.83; 0.059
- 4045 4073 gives -3.07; 0.046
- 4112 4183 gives -2.96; 0.052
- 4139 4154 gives -2.96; 0.052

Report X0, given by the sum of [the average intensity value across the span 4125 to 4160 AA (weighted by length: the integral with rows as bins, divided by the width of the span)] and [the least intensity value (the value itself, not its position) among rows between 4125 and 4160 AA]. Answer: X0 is 102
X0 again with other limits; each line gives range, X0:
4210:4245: 105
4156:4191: 101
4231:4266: 111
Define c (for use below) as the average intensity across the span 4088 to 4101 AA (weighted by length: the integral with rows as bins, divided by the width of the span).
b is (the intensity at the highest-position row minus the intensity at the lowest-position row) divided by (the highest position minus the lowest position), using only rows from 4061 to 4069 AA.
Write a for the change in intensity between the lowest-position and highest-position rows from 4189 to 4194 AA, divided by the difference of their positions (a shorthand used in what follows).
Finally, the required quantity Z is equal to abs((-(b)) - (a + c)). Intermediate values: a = 0.5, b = -0.2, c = 56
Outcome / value 56.1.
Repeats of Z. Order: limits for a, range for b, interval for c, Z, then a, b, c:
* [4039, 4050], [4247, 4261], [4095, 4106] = 50.0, -0.8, -0.6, 51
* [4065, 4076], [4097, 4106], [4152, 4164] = 51.5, -0.2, 0.3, 51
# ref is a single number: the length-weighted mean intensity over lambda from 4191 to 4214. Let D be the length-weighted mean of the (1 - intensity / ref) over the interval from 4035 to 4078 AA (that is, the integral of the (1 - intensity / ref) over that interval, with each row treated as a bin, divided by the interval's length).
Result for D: 0.008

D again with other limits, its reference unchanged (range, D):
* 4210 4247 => -0.056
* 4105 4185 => 0.029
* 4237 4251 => -0.128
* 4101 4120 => 0.024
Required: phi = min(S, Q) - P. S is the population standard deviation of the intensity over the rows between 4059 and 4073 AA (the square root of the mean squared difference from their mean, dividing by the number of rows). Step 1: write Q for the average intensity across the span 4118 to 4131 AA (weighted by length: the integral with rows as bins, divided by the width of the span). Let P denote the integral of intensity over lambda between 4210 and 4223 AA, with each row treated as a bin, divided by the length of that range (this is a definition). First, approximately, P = 59.2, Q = 53.7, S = 3.0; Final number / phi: -56.2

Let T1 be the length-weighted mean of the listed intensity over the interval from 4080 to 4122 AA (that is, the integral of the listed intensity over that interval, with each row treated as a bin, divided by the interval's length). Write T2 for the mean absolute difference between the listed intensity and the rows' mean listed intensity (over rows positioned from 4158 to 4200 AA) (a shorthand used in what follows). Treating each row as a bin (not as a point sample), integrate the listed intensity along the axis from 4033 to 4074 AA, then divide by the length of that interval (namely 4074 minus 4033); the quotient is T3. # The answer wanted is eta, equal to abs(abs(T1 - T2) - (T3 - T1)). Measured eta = 54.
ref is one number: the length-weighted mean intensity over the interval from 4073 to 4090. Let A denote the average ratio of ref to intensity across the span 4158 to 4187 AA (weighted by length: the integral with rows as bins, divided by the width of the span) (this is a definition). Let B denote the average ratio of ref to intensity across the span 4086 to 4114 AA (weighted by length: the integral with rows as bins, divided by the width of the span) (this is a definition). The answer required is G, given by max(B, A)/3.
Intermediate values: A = 1.08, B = 1.03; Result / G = 0.359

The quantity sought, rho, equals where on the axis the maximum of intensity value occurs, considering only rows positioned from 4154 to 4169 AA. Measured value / 4160.75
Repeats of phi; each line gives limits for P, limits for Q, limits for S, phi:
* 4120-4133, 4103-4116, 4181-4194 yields -51.6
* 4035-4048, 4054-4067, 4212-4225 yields -54.8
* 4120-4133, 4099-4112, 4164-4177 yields -52.2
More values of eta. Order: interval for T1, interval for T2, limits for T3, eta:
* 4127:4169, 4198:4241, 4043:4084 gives 51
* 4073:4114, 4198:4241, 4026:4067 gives 53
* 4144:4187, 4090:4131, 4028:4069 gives 47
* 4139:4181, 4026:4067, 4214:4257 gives 43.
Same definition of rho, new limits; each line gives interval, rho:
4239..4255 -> 4243.96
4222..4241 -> 4240.05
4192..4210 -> 4205.05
